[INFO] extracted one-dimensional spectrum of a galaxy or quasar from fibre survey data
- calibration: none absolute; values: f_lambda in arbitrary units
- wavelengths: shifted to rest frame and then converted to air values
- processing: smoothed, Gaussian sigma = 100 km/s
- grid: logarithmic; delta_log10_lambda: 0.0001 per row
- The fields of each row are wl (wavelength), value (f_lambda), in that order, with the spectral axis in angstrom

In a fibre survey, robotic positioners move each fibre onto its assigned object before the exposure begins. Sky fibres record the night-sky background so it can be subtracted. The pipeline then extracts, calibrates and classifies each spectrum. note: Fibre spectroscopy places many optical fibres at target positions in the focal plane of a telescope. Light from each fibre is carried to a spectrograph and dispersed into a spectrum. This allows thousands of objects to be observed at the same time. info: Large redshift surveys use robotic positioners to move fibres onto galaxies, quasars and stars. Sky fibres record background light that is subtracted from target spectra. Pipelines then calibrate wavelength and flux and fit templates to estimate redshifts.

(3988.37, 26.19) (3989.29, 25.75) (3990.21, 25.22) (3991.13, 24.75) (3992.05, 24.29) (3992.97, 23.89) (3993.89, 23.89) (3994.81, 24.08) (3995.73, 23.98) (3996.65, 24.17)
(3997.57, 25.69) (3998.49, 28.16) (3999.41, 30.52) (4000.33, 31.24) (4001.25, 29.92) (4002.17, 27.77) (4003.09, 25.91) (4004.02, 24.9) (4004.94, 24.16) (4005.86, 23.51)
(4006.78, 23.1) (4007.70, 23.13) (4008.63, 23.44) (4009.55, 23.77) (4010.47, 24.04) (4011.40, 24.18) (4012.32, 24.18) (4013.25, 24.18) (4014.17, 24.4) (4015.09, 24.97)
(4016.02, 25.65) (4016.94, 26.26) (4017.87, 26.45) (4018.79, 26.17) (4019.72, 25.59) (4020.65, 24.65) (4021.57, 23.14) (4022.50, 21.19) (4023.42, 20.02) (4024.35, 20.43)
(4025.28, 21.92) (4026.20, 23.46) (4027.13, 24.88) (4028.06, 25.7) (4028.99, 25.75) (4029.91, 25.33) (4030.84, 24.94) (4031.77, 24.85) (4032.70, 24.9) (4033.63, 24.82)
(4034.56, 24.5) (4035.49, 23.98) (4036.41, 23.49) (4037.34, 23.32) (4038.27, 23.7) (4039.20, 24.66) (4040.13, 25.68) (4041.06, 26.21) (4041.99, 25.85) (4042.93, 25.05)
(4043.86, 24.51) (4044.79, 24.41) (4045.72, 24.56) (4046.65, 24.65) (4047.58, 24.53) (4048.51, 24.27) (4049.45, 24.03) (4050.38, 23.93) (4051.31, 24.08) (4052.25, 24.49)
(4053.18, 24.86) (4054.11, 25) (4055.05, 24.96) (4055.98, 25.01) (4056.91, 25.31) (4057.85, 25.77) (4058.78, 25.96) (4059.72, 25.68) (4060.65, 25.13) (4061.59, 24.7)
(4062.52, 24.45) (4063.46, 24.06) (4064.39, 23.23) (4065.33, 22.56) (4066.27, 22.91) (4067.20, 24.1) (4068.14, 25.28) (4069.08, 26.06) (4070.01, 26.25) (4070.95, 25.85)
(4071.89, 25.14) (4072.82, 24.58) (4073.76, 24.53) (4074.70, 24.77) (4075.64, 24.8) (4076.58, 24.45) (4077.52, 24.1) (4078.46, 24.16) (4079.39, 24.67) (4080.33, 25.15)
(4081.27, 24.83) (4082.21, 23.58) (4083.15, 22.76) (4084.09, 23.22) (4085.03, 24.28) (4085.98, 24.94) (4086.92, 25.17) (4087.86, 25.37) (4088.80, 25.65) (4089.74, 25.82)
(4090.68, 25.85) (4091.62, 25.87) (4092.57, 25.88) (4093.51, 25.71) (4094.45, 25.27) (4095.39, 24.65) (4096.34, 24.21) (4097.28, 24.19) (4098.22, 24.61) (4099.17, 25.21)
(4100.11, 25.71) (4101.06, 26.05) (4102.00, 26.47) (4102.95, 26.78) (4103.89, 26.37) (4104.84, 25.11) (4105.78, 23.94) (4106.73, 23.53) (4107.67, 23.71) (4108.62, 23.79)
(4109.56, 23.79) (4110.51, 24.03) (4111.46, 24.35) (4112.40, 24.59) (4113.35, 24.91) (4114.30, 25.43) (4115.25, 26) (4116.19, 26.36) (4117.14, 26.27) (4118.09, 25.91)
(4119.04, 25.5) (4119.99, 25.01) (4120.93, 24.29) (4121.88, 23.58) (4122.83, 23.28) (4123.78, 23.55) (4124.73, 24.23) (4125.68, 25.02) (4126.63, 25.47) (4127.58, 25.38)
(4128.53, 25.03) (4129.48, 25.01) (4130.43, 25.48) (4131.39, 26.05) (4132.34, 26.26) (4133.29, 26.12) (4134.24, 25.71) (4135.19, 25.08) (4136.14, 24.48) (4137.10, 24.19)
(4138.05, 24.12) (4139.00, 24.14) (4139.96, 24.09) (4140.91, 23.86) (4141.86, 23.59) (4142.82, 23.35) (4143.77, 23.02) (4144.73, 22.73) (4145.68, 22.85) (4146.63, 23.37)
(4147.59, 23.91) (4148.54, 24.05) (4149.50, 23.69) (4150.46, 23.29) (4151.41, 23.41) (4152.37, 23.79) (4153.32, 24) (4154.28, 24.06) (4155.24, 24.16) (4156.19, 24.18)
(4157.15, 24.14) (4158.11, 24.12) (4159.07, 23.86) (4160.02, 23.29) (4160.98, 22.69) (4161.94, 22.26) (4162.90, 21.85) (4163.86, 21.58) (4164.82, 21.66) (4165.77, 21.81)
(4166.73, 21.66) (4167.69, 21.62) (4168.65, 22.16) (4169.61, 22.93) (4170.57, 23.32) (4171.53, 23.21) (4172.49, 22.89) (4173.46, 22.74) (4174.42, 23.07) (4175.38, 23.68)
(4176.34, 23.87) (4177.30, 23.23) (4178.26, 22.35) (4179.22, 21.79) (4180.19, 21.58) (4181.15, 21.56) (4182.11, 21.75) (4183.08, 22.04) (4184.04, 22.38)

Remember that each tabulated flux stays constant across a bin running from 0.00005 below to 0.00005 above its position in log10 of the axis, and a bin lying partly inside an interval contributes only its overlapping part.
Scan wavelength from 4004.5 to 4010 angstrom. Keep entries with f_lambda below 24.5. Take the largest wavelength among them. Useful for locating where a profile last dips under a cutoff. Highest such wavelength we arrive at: 4009.55 angstrom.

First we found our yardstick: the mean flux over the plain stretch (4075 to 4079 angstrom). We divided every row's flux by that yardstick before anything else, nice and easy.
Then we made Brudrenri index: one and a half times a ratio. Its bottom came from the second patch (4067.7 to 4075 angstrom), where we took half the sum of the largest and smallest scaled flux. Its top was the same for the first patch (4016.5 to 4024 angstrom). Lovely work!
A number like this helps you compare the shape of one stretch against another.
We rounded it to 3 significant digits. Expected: 1.37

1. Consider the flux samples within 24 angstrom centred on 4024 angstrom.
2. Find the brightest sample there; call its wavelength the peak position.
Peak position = 4017.87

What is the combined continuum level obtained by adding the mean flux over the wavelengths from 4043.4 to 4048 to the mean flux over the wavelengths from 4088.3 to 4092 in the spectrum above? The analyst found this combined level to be 50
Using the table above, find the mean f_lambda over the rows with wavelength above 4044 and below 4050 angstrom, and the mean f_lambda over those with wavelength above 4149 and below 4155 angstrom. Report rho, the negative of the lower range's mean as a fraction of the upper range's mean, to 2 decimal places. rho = -1.03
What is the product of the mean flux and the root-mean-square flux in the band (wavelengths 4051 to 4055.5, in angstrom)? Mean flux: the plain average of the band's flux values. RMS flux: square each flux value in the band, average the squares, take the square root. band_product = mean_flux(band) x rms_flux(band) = 609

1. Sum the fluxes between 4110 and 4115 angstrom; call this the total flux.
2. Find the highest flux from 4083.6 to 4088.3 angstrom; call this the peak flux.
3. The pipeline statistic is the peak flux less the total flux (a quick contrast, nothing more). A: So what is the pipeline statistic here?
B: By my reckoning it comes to -98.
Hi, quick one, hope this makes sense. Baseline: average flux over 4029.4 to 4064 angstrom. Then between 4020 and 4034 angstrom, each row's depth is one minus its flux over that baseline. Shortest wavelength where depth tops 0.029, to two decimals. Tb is 4021.57 angstrom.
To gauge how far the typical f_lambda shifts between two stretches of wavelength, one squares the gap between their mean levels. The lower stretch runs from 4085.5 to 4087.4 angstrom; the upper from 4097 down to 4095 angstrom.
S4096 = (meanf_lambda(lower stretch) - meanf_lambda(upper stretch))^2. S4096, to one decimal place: 0.4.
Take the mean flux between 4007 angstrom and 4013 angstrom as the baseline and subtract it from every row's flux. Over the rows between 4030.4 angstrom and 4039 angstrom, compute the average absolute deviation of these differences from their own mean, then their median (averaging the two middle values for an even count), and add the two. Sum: 1.3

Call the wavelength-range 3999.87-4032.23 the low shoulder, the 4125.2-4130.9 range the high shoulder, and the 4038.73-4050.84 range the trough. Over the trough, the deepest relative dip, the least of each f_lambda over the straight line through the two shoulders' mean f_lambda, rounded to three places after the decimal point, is 0.963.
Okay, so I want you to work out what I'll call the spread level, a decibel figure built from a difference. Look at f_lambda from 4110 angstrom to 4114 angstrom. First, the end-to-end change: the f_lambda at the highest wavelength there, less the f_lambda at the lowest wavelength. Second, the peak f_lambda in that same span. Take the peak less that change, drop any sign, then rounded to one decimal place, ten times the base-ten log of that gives 13.8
